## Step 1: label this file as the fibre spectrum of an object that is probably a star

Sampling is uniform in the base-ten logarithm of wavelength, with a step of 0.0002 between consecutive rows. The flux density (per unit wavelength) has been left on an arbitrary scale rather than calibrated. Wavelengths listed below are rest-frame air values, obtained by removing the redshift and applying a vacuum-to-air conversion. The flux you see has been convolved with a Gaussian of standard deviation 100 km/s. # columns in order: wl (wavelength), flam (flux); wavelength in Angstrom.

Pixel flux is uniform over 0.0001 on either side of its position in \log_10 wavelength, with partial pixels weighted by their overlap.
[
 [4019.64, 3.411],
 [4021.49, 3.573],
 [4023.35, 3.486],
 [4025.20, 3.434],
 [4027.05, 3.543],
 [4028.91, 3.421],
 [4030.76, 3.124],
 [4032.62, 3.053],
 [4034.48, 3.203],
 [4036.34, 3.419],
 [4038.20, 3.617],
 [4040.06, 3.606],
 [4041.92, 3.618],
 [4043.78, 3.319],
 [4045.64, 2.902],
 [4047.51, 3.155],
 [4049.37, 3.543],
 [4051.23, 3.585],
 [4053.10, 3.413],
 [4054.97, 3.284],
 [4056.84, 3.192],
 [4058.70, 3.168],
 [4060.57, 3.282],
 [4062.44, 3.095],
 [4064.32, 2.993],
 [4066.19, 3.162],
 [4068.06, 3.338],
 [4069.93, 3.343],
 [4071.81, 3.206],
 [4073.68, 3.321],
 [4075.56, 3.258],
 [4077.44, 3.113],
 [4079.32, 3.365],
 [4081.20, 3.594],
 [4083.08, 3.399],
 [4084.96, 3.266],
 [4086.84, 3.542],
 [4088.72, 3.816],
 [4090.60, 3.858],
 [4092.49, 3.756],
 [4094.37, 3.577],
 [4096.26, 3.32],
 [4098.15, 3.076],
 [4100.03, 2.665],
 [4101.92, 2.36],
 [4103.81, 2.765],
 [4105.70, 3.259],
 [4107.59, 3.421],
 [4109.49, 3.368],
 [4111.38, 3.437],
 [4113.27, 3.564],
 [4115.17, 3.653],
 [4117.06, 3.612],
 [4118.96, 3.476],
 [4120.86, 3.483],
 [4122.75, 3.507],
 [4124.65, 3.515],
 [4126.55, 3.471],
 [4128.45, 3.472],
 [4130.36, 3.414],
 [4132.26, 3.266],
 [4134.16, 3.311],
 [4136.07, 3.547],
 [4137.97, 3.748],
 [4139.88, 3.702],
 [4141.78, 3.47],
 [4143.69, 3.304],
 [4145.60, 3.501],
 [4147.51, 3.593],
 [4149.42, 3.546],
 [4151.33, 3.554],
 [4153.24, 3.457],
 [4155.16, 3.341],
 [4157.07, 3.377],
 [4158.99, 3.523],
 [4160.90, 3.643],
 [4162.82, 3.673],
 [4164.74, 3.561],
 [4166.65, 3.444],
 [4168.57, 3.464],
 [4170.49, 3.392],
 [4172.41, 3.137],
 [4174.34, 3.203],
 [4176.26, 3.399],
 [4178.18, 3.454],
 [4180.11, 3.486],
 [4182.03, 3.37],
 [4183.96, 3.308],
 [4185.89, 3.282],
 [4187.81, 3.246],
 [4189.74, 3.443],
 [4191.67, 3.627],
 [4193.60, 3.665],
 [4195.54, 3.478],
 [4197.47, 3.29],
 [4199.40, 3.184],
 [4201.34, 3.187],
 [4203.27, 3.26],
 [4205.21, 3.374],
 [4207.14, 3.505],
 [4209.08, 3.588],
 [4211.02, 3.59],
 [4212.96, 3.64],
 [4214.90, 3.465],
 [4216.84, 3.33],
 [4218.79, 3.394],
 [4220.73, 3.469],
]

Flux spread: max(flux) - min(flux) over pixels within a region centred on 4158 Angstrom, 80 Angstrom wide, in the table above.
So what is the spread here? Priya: 0.61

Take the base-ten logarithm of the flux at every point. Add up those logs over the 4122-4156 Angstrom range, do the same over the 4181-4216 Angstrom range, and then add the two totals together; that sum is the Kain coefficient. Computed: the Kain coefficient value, 19.4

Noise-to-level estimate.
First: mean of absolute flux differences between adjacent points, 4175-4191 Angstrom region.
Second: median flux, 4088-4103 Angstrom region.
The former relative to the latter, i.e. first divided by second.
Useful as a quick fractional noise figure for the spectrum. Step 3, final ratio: 0.022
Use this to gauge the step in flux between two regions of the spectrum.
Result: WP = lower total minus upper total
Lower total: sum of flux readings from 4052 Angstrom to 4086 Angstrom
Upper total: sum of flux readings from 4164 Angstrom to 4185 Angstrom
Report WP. 22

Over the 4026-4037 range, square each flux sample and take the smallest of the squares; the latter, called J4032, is 9.3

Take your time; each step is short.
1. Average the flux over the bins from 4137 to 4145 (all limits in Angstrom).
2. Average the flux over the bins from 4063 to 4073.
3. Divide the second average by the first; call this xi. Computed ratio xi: 0.90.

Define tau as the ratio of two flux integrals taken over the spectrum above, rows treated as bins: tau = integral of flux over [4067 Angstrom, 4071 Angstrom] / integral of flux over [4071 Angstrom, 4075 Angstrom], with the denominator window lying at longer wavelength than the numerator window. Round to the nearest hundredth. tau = 1.02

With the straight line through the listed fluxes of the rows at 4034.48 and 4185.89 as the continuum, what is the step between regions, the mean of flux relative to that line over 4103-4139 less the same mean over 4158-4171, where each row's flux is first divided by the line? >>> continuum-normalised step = -0.02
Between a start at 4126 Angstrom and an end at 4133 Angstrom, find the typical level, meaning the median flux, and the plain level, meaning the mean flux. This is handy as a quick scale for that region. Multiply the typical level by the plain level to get 11.7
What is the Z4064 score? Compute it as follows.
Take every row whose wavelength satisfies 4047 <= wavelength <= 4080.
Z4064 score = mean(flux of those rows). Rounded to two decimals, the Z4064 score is 3.27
